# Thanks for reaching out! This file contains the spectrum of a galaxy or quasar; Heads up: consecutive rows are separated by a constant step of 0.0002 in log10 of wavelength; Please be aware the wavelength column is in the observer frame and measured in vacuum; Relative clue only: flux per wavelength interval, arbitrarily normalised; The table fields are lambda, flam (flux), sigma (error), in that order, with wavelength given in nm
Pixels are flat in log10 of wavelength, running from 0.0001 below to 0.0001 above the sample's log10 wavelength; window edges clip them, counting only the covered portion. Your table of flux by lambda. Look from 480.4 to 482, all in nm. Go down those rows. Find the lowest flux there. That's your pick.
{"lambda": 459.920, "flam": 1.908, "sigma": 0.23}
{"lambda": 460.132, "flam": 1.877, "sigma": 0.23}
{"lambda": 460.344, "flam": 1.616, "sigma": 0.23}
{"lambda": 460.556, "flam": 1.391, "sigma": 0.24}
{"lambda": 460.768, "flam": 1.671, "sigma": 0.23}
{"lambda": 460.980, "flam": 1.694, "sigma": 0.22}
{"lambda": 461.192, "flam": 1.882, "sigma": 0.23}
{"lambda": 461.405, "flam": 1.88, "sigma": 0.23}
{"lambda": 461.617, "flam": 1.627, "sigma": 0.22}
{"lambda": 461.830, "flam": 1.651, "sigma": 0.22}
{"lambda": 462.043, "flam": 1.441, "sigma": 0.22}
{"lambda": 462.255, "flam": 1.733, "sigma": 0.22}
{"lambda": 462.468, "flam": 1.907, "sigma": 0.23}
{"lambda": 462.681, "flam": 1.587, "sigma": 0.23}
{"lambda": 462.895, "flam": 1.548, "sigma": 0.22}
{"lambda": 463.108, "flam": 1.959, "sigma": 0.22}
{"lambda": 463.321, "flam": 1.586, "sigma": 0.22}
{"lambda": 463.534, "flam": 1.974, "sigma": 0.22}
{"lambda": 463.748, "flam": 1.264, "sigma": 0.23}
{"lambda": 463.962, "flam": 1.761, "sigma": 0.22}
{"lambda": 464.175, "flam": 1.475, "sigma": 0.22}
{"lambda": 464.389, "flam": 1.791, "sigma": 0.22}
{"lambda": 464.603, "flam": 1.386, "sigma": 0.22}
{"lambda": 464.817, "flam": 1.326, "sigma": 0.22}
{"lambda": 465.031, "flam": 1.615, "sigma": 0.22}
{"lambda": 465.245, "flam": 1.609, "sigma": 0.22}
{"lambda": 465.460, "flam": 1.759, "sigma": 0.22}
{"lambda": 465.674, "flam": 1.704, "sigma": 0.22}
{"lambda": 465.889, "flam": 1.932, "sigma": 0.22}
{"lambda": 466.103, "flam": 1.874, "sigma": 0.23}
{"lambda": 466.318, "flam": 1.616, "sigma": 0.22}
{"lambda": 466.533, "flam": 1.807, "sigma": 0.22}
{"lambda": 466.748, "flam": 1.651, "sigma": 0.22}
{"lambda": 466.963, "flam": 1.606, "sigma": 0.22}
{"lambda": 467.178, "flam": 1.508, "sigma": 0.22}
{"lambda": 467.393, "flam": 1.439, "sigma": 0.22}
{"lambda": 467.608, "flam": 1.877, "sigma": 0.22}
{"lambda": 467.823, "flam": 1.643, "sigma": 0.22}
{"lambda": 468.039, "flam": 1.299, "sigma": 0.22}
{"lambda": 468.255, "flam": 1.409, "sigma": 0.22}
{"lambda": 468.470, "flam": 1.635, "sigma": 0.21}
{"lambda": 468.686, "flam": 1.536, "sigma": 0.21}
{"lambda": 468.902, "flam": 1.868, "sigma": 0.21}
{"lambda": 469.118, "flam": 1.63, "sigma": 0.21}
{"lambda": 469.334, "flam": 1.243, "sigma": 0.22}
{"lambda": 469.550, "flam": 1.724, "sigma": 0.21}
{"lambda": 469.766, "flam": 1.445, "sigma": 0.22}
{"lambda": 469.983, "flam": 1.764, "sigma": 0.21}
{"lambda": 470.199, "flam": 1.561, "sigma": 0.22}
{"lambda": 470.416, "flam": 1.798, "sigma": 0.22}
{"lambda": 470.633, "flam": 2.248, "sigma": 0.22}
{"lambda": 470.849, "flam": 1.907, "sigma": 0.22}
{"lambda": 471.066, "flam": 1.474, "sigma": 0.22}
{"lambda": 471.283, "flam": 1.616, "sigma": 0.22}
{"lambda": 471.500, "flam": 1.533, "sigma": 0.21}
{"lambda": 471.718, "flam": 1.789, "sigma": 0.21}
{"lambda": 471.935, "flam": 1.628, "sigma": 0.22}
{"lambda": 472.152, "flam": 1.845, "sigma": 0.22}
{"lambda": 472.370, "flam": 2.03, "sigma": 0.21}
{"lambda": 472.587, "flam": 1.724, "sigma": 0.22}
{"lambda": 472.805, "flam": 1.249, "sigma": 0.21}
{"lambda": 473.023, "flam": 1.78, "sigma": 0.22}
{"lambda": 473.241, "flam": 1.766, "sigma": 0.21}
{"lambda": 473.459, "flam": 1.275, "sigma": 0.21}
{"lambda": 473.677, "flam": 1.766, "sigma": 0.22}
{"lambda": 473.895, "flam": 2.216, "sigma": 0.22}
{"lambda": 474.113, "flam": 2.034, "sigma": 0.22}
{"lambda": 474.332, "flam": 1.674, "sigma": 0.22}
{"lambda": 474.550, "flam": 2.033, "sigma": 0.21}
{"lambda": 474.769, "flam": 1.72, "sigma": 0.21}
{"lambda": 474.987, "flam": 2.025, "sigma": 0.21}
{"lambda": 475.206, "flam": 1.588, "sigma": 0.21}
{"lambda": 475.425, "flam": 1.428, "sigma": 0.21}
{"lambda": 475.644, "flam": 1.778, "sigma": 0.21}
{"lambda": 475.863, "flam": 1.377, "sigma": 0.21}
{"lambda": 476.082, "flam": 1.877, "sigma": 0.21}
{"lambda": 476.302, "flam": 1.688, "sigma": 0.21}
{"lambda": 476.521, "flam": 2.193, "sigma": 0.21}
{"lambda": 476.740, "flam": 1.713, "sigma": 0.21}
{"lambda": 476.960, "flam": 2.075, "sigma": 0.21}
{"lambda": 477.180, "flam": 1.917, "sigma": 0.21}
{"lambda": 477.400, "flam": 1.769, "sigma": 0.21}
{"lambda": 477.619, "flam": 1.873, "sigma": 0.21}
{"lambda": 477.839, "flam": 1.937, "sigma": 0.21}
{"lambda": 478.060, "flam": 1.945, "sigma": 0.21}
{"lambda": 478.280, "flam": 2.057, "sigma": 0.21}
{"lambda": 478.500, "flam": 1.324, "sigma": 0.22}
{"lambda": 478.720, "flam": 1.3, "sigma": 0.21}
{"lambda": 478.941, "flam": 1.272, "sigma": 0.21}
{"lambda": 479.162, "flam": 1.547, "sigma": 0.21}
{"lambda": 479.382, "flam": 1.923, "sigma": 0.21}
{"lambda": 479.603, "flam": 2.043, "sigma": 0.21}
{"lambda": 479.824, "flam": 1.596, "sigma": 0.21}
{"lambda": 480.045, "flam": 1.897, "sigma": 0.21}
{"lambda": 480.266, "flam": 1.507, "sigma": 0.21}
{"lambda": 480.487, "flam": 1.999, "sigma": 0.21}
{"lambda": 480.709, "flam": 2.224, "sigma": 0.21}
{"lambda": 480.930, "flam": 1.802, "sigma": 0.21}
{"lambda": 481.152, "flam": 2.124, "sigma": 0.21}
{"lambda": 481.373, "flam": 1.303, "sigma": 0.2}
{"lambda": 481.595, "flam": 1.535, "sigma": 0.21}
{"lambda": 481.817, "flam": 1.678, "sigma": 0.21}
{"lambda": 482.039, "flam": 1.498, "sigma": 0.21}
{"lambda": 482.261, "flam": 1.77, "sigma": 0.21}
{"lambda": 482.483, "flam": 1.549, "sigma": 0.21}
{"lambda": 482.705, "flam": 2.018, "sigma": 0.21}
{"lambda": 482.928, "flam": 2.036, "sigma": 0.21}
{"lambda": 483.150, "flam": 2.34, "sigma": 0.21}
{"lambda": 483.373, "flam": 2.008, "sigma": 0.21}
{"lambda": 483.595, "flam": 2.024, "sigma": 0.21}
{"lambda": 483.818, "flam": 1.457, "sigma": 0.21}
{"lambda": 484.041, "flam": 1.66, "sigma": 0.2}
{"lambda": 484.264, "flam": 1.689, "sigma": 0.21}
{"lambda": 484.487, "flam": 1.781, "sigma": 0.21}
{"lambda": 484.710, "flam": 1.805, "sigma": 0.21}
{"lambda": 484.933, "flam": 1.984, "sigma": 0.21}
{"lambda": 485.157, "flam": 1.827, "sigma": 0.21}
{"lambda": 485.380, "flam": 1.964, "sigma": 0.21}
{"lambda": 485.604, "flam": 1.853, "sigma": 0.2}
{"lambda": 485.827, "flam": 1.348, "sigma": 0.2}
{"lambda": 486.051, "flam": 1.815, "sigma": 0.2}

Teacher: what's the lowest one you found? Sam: 1.303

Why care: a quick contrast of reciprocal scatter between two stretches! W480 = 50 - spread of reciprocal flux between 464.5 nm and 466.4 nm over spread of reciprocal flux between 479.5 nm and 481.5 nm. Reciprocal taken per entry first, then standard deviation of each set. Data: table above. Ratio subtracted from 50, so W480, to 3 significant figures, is 49.2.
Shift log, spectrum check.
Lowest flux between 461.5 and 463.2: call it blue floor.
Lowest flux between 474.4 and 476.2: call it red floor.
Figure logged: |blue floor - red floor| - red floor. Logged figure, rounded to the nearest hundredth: -1.31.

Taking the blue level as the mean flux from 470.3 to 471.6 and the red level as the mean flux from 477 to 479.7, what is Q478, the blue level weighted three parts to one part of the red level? 1.76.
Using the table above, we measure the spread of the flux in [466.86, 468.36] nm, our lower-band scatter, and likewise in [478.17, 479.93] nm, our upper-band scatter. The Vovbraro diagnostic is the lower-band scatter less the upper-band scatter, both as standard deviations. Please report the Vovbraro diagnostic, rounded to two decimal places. -0.14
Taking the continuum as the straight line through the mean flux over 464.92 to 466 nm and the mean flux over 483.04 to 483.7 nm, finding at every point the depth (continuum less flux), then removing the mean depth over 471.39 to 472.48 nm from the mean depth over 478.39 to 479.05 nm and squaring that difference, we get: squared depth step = 0.382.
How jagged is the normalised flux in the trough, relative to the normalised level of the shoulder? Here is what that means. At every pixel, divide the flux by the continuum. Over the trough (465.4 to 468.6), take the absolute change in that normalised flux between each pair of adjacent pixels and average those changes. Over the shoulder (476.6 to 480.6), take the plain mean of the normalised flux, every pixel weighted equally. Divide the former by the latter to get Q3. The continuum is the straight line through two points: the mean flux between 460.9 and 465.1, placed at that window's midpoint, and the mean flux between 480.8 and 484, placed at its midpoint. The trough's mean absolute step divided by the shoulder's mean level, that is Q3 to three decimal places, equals 0.107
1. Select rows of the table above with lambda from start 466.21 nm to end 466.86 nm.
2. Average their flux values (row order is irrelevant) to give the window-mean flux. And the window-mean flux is 1.69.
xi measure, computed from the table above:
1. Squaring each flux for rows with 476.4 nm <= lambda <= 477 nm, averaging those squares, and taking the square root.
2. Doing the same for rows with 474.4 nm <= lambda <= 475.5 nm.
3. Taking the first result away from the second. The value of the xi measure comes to -0.229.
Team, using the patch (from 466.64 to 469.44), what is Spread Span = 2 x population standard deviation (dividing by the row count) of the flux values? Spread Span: 0.36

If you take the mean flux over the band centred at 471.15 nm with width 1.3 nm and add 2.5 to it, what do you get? 4.26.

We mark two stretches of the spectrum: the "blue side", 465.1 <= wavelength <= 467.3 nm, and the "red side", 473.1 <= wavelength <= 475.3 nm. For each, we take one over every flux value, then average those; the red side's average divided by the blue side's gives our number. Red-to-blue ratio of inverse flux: 0.96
